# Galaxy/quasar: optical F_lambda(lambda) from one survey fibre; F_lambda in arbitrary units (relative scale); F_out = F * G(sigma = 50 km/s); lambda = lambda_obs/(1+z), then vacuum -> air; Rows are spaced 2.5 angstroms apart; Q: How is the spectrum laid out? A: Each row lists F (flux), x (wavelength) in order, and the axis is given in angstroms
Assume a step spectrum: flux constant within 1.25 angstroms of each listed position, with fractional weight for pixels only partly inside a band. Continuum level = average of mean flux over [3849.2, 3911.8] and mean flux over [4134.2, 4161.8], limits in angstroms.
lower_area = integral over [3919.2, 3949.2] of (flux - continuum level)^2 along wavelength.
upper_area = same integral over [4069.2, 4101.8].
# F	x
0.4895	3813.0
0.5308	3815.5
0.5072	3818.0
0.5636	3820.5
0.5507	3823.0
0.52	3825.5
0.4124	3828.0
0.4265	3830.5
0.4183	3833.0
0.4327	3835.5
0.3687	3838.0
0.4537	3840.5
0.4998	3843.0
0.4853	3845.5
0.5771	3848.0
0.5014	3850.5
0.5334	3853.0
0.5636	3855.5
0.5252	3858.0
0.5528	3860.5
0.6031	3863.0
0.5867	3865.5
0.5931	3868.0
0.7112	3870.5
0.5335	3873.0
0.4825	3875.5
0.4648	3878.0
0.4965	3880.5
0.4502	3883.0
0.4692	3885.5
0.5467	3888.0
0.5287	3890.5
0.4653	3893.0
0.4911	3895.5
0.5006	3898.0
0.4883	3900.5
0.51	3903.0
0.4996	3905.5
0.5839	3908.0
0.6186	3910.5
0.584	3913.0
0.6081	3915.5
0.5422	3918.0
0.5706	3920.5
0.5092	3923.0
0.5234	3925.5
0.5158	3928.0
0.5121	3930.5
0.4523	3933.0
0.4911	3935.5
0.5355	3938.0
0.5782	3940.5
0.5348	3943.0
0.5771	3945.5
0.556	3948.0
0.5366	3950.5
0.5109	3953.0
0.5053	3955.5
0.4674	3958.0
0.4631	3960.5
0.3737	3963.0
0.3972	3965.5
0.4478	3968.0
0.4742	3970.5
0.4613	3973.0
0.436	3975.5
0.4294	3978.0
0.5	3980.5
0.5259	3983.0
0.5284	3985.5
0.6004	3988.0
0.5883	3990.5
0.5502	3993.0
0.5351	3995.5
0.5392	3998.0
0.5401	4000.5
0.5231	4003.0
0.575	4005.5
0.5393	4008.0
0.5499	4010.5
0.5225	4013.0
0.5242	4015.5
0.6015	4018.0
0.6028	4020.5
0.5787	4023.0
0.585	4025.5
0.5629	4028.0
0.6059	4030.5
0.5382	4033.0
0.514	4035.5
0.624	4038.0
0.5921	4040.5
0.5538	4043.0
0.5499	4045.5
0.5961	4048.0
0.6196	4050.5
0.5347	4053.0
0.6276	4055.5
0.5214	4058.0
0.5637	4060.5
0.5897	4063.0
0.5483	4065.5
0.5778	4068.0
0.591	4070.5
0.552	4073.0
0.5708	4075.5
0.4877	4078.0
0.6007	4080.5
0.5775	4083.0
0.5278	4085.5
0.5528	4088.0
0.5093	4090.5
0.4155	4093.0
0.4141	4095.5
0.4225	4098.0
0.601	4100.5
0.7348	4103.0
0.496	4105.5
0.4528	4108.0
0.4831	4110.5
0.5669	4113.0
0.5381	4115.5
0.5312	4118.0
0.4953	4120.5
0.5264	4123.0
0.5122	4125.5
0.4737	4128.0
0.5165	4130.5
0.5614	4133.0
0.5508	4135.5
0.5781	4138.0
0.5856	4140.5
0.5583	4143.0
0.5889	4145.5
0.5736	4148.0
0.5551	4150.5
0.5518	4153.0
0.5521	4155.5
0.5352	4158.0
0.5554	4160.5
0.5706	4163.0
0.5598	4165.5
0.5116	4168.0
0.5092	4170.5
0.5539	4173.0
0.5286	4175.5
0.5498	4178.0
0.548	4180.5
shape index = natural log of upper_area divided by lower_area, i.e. 1.2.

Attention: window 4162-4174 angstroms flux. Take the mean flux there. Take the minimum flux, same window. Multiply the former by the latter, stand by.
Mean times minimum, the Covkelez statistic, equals 0.275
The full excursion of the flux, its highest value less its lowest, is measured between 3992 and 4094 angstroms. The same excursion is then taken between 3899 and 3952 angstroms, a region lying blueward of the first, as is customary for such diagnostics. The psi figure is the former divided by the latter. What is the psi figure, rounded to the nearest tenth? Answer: 1.3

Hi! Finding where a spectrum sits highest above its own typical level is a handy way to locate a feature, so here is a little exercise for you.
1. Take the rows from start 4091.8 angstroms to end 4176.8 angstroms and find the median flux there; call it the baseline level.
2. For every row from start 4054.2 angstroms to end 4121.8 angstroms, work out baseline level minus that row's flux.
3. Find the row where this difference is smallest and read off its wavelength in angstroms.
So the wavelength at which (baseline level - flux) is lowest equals 4103.0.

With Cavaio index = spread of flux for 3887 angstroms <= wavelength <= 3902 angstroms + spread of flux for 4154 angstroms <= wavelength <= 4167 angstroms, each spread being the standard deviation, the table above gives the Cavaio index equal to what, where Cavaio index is 0.04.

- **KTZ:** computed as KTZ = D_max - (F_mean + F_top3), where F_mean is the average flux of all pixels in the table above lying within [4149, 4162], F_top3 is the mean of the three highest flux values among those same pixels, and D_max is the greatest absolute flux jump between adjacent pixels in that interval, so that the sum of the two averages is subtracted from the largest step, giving -1.08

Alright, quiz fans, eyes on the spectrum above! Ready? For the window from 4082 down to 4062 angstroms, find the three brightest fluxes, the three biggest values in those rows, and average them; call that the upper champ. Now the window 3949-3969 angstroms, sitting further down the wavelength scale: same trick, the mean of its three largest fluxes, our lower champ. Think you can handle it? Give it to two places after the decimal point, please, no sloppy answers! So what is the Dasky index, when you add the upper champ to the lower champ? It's 1.11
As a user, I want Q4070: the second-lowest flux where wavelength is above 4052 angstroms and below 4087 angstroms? 0.5214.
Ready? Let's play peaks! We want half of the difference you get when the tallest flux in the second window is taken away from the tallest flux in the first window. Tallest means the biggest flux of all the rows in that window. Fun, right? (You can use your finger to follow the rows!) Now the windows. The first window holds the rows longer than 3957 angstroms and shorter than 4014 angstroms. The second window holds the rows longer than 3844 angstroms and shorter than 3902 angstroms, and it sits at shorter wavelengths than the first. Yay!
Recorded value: -0.055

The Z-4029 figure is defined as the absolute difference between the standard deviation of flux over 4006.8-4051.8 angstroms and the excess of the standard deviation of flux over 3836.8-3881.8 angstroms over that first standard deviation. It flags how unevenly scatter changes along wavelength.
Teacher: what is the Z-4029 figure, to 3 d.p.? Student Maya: 0.004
